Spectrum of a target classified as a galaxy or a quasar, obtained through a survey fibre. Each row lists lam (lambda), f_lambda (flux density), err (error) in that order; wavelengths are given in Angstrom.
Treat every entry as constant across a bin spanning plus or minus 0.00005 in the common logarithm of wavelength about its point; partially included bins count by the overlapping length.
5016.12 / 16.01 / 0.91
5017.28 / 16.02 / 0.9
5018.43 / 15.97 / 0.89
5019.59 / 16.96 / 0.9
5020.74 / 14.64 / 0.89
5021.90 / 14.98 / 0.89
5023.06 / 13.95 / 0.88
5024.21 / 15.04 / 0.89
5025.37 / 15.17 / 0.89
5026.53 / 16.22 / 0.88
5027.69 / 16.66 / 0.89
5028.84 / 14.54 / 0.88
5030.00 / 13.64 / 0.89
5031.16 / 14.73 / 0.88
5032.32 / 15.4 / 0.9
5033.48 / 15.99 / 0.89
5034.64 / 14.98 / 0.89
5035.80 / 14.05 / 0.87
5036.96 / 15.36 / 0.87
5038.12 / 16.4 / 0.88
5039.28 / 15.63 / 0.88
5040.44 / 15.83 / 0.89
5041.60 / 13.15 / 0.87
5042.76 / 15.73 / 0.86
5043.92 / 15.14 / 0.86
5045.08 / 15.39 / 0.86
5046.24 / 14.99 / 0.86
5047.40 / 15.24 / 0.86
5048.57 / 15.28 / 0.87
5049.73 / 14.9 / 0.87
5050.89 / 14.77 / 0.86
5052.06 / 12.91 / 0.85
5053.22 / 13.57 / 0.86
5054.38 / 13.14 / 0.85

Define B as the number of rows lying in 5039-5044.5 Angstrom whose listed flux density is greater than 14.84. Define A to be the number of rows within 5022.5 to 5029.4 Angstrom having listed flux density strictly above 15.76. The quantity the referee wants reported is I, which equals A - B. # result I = -2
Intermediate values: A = 2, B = 4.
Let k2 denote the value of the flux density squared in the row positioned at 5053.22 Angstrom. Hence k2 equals 184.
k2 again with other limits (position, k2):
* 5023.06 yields 195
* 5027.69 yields 278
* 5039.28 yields 244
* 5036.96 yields 236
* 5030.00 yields 186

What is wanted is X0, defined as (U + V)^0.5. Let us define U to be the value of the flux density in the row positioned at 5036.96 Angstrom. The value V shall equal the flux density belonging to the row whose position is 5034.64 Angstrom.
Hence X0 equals 5.51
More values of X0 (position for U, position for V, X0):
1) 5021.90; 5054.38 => 5.30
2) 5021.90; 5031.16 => 5.45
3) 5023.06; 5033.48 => 5.47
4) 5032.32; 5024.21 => 5.52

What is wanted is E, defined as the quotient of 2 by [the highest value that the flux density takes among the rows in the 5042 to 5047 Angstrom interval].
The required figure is 0.127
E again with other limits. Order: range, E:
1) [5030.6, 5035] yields 0.125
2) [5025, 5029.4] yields 0.120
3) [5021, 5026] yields 0.132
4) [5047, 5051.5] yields 0.131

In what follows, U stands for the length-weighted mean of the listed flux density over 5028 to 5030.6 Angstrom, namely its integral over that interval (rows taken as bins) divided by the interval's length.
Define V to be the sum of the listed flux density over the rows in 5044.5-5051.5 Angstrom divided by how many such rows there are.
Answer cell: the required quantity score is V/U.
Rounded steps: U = 14.4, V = 15.1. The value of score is 1.05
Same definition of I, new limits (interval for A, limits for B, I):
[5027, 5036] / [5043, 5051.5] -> -4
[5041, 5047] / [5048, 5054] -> -2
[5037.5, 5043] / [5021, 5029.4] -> -3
